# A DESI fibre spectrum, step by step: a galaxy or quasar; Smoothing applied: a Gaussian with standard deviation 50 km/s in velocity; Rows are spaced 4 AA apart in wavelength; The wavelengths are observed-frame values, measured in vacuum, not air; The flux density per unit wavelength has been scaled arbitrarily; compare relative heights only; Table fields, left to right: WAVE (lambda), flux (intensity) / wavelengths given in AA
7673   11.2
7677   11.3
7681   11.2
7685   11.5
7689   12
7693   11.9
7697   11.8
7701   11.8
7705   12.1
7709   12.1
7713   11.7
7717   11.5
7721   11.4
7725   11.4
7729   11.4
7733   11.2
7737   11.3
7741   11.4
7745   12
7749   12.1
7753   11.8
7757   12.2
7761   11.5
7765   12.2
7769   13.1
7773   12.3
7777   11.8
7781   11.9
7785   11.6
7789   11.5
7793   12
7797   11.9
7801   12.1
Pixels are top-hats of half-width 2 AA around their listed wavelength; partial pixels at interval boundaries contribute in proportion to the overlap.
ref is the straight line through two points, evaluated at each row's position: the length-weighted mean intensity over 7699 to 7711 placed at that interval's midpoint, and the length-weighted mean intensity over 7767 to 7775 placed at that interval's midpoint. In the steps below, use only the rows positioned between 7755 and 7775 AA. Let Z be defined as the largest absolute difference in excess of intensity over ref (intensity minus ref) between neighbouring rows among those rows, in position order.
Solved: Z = 0.86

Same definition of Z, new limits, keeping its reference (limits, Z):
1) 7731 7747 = 0.56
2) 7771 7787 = 0.54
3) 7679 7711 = 0.46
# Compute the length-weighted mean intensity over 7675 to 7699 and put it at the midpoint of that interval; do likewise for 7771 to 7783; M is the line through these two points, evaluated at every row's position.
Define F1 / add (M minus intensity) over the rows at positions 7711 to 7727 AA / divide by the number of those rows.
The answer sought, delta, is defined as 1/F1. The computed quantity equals 4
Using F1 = 0.25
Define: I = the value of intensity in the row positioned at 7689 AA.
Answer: 12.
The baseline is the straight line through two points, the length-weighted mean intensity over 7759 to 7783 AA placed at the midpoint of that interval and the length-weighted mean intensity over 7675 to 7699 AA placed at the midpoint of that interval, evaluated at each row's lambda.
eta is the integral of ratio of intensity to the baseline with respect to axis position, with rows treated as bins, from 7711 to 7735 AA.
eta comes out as 23.2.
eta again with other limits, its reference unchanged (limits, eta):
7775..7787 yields 11.6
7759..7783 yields 24.0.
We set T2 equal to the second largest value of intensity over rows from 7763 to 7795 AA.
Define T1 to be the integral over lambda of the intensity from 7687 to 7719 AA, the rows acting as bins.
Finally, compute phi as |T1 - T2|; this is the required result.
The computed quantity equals 367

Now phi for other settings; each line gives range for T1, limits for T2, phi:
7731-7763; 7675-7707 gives 362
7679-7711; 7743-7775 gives 365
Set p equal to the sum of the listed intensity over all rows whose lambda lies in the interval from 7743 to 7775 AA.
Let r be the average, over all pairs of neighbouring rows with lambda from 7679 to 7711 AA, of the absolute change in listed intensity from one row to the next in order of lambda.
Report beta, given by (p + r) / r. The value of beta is 524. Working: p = 97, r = 0.19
